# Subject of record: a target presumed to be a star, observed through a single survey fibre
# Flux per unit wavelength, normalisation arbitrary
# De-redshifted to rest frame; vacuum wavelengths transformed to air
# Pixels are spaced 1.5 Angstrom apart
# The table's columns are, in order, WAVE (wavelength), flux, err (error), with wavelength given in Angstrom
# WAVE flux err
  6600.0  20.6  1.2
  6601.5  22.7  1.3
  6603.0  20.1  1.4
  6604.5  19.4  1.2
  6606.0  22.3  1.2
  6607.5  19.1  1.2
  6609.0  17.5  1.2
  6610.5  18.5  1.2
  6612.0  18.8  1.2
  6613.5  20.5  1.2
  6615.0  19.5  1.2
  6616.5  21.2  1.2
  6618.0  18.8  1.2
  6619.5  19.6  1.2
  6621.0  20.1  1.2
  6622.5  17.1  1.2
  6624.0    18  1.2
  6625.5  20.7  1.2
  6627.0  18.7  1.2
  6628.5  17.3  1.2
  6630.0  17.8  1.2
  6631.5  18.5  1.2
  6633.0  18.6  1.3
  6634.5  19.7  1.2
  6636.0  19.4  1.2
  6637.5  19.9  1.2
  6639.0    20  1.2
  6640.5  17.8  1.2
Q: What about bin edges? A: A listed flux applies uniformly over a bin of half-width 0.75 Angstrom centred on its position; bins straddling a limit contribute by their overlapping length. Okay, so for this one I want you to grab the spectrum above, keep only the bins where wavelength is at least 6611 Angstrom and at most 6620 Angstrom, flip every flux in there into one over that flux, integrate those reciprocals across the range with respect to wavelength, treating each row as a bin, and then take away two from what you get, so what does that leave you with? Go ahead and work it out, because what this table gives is -1.54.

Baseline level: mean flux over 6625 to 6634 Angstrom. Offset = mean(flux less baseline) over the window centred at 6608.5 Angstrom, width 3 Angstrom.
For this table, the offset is -0.3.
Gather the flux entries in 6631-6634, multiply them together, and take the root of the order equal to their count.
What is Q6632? 18.5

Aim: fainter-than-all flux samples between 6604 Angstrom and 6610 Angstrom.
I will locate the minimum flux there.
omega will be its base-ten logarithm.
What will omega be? 1.24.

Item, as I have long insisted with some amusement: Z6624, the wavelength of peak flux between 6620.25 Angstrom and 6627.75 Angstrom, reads 6625.5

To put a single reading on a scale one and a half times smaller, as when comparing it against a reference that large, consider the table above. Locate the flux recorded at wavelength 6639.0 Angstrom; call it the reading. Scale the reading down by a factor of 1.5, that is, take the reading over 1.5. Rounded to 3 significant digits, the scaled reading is 13.3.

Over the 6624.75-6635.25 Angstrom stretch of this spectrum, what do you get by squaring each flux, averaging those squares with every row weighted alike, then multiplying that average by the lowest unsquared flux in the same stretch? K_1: 6106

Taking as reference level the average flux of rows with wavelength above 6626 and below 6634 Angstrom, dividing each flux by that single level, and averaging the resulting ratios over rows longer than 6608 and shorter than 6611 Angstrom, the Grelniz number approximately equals 0.99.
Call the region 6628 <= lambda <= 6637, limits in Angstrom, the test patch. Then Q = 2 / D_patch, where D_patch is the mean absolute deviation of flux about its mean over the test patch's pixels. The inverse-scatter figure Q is 2.93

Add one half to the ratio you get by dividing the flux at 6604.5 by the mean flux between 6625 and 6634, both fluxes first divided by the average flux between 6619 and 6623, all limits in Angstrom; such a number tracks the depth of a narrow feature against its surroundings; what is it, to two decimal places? 1.54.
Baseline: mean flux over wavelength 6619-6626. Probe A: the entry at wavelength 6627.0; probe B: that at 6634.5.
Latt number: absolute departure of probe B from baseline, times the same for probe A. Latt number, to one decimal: 0.2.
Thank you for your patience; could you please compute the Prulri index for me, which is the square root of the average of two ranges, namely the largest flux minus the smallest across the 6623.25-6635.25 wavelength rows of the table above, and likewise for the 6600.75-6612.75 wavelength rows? 2.07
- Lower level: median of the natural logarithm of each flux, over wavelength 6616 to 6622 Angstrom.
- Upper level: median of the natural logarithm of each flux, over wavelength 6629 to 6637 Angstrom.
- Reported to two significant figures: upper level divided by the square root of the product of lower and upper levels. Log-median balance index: 0.99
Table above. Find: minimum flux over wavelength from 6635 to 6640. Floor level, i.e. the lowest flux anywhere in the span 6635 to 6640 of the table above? 19.4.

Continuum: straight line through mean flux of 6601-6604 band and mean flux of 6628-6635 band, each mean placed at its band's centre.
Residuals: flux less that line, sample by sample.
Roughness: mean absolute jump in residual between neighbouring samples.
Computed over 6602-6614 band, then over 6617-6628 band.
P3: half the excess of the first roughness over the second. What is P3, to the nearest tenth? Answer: 0.0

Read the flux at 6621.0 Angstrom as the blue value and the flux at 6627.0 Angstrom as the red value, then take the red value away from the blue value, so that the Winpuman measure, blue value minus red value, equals 1.4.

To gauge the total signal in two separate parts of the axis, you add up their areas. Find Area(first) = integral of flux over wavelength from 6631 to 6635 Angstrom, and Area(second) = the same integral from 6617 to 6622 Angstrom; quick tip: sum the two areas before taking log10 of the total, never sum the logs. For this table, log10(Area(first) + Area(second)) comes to 2.24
